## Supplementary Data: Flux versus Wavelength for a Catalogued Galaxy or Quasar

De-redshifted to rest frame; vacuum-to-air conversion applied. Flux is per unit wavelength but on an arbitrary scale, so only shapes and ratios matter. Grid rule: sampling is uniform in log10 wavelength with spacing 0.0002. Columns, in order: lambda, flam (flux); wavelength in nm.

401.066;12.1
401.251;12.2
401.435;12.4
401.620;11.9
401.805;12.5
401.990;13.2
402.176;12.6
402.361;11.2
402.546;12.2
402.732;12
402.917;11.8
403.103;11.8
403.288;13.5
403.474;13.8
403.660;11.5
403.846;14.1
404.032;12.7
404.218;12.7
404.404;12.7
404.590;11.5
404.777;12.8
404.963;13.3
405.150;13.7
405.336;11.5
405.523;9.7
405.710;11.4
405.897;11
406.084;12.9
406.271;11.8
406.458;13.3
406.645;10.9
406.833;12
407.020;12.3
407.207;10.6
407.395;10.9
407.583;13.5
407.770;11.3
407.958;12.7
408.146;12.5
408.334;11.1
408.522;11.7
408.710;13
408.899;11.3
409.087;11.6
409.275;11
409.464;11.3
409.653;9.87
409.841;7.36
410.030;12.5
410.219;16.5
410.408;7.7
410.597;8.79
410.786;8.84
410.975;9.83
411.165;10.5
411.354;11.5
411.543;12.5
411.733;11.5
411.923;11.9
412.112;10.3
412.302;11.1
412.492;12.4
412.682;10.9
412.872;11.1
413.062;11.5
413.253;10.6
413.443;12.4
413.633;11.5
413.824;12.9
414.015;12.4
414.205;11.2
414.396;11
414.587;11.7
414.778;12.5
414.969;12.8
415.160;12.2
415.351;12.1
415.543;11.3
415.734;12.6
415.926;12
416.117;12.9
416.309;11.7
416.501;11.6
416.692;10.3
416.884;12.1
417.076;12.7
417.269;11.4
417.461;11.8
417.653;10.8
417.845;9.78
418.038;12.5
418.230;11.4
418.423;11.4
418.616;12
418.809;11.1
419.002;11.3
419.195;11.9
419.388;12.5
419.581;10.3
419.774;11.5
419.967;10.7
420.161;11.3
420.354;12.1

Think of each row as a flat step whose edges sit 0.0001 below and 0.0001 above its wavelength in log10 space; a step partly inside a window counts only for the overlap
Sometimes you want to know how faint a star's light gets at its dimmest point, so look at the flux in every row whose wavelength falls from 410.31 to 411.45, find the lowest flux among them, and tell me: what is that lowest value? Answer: 7.7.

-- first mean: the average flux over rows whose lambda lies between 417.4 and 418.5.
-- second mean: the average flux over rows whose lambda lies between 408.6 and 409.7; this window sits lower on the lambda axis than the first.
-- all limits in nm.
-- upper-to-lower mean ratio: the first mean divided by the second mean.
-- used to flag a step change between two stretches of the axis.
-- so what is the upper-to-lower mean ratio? 0.99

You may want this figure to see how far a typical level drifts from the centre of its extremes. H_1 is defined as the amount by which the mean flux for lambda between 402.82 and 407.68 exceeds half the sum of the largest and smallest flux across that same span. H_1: 0.32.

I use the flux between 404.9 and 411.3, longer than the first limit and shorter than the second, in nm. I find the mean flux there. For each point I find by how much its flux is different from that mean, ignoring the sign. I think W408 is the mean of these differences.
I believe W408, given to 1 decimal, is 1.3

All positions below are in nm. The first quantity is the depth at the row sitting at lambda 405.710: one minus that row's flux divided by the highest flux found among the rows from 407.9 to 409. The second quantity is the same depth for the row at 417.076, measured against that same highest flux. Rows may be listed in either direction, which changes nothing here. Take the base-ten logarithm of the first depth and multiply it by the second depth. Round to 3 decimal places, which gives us -0.021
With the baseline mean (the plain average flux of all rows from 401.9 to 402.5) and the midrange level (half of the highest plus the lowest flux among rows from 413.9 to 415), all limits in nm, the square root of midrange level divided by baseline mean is 0.98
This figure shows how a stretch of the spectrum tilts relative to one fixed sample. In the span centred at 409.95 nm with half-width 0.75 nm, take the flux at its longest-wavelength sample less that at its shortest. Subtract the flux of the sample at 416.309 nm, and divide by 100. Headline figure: -0.14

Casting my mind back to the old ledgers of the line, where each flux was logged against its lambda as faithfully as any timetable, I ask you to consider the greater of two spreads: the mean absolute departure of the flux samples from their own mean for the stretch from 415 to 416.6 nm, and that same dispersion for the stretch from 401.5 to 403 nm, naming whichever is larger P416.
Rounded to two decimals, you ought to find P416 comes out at 0.45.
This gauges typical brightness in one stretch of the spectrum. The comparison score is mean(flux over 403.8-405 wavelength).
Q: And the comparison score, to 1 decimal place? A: 12.8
